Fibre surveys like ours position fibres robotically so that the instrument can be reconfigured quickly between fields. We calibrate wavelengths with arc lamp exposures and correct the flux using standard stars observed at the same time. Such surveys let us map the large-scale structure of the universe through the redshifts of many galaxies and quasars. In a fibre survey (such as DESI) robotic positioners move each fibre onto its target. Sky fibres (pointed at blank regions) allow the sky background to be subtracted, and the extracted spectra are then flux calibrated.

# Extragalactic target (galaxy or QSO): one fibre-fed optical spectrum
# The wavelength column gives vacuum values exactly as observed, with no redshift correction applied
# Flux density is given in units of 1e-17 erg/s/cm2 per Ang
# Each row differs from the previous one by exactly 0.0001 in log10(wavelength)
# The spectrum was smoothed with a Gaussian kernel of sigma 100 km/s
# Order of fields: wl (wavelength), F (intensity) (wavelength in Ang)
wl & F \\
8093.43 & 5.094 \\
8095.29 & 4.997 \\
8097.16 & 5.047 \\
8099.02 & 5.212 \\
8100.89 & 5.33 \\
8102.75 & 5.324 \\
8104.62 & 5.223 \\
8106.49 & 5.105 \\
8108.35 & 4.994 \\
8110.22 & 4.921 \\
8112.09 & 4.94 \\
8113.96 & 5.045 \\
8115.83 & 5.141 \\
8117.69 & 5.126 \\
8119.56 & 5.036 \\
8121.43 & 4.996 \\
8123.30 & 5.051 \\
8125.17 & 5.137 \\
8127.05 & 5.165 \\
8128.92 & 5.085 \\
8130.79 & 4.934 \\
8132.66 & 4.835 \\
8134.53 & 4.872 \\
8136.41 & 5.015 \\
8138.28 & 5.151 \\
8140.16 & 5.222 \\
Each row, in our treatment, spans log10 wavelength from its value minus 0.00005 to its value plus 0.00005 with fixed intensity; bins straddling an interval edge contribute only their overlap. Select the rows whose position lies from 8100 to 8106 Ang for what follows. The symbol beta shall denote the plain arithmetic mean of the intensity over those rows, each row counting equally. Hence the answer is 5.29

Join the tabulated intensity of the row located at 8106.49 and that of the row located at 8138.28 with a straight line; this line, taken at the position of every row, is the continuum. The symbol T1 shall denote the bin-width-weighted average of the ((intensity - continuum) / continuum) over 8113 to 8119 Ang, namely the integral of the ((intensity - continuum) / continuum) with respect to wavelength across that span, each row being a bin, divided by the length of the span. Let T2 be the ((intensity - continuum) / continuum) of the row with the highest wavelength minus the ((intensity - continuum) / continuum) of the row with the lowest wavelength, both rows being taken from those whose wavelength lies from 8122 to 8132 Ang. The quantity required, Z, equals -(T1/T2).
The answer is -0.2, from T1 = -0.004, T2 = -0.025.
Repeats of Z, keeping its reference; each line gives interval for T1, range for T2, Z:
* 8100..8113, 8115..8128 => -1.9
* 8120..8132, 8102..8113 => -0.2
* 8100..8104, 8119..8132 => 1.9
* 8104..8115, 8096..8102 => 0.3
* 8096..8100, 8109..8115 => -0.3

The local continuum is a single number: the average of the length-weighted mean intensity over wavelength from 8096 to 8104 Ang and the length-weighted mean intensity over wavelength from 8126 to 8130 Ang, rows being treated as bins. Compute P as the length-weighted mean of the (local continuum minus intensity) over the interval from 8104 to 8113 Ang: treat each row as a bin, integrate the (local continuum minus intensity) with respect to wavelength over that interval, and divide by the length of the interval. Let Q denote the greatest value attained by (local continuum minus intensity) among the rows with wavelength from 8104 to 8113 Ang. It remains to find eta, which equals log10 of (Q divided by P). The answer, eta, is 0.26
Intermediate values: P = 0.13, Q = 0.24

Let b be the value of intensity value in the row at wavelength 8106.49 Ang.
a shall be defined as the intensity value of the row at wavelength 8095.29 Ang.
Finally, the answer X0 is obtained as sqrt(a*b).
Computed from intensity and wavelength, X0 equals 5.05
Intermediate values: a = 4.997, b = 5.105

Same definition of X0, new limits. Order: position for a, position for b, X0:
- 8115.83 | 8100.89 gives 5.23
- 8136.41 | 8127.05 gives 5.09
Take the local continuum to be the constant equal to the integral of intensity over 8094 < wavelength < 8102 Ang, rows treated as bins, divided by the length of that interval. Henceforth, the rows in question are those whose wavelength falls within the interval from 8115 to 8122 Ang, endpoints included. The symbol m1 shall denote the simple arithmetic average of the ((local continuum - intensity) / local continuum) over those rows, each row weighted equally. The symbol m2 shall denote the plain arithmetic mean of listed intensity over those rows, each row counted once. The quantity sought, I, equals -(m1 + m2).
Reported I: -5.09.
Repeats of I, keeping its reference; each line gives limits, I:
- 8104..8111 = -5.08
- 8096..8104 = -5.21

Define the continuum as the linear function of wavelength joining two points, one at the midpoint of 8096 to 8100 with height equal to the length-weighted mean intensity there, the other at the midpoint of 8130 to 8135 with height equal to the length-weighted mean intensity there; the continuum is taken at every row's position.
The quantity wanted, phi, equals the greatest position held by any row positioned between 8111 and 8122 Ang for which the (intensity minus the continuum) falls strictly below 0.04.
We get 8121.43 Ang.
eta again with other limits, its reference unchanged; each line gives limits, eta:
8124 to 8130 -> 0.26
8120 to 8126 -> 0.20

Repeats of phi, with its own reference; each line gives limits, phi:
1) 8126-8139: 8134.53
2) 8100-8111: 8110.22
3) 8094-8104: 8097.16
